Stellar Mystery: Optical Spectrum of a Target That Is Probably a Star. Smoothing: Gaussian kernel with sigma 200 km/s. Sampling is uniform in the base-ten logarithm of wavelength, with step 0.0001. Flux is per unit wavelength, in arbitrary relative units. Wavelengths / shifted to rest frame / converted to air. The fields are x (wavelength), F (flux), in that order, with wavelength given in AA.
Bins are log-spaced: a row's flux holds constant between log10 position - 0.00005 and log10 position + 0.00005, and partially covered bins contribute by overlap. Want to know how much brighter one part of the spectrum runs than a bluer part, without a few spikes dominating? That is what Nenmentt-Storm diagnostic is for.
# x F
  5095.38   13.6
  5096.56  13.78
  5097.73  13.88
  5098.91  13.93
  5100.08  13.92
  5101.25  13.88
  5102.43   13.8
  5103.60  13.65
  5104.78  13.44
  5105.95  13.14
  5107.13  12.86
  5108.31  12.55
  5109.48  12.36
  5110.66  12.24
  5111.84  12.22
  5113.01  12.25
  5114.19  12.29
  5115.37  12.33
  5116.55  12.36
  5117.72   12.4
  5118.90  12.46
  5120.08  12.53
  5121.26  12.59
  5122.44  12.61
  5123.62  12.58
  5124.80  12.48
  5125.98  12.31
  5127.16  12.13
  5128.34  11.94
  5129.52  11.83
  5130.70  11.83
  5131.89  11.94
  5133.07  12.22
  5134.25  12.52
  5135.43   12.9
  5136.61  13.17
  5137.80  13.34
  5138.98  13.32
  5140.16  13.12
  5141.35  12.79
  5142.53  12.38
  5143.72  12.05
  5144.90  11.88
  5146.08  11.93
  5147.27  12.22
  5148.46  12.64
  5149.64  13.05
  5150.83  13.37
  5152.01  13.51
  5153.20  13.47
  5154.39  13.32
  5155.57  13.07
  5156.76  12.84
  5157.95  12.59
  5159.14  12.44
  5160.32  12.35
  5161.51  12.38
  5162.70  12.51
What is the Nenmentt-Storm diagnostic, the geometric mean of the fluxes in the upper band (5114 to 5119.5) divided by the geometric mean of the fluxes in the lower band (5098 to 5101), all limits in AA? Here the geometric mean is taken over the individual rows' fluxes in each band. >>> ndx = 0.89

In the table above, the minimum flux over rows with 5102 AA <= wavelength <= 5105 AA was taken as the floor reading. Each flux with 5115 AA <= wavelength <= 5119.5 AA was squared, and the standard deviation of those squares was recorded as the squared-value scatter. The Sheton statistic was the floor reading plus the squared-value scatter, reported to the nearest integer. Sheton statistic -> 15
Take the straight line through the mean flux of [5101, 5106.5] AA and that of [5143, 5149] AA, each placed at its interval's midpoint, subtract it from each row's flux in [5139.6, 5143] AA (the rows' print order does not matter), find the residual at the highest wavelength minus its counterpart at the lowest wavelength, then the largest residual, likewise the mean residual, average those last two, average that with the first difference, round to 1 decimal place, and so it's 0.0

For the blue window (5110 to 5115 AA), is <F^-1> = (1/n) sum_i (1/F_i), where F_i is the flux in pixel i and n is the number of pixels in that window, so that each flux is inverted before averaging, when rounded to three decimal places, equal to 0.082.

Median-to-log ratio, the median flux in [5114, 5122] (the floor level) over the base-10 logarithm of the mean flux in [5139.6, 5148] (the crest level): 11.4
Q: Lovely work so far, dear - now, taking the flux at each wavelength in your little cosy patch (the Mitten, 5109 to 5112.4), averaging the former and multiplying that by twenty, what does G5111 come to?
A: 245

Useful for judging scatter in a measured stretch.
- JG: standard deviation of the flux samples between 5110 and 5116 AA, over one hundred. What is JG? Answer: 0.0004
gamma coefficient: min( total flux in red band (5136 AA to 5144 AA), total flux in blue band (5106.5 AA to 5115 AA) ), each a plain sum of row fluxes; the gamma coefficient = 86.8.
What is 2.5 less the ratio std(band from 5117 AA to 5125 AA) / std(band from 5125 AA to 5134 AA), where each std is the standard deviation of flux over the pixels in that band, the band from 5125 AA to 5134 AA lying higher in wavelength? 2.1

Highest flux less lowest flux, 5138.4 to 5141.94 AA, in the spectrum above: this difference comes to 0.5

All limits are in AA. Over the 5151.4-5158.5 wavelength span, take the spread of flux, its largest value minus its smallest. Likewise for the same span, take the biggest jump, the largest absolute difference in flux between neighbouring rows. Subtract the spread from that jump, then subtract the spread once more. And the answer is -1.6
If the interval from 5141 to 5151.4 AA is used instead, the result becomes -2.6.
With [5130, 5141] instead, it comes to -2.6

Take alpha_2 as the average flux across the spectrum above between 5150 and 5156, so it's 13.3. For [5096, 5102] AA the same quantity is 13.9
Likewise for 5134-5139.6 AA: 13.1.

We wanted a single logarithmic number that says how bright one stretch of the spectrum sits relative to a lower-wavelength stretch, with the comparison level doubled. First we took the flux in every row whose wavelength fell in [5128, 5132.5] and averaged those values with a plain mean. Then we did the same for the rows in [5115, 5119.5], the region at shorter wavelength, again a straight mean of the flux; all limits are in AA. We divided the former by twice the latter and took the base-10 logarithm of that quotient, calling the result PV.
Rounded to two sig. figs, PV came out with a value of -0.32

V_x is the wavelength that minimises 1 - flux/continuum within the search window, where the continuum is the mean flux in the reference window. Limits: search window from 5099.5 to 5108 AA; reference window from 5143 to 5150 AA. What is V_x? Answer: 5100.08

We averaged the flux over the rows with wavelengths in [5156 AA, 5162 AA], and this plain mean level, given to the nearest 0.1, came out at 12.5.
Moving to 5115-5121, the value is 12.4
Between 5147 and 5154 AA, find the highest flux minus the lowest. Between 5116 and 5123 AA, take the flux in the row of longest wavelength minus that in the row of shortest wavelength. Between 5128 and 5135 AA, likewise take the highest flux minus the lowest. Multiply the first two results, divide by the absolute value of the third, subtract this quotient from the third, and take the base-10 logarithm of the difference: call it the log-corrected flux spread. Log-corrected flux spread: -0.7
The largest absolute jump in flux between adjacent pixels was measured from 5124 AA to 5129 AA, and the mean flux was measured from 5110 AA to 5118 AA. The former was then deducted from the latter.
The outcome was 12.1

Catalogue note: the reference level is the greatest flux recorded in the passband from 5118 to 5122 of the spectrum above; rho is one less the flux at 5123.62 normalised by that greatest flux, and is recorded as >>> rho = 0.00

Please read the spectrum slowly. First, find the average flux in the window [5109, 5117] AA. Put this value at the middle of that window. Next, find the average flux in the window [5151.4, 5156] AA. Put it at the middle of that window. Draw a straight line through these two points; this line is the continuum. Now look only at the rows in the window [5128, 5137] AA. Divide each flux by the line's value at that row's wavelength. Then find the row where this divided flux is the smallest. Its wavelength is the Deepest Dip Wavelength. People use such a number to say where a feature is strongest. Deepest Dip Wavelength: 5130.70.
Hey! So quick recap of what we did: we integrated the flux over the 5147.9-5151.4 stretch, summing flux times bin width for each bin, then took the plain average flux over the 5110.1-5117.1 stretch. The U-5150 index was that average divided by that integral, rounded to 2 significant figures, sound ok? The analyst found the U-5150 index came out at 0.27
